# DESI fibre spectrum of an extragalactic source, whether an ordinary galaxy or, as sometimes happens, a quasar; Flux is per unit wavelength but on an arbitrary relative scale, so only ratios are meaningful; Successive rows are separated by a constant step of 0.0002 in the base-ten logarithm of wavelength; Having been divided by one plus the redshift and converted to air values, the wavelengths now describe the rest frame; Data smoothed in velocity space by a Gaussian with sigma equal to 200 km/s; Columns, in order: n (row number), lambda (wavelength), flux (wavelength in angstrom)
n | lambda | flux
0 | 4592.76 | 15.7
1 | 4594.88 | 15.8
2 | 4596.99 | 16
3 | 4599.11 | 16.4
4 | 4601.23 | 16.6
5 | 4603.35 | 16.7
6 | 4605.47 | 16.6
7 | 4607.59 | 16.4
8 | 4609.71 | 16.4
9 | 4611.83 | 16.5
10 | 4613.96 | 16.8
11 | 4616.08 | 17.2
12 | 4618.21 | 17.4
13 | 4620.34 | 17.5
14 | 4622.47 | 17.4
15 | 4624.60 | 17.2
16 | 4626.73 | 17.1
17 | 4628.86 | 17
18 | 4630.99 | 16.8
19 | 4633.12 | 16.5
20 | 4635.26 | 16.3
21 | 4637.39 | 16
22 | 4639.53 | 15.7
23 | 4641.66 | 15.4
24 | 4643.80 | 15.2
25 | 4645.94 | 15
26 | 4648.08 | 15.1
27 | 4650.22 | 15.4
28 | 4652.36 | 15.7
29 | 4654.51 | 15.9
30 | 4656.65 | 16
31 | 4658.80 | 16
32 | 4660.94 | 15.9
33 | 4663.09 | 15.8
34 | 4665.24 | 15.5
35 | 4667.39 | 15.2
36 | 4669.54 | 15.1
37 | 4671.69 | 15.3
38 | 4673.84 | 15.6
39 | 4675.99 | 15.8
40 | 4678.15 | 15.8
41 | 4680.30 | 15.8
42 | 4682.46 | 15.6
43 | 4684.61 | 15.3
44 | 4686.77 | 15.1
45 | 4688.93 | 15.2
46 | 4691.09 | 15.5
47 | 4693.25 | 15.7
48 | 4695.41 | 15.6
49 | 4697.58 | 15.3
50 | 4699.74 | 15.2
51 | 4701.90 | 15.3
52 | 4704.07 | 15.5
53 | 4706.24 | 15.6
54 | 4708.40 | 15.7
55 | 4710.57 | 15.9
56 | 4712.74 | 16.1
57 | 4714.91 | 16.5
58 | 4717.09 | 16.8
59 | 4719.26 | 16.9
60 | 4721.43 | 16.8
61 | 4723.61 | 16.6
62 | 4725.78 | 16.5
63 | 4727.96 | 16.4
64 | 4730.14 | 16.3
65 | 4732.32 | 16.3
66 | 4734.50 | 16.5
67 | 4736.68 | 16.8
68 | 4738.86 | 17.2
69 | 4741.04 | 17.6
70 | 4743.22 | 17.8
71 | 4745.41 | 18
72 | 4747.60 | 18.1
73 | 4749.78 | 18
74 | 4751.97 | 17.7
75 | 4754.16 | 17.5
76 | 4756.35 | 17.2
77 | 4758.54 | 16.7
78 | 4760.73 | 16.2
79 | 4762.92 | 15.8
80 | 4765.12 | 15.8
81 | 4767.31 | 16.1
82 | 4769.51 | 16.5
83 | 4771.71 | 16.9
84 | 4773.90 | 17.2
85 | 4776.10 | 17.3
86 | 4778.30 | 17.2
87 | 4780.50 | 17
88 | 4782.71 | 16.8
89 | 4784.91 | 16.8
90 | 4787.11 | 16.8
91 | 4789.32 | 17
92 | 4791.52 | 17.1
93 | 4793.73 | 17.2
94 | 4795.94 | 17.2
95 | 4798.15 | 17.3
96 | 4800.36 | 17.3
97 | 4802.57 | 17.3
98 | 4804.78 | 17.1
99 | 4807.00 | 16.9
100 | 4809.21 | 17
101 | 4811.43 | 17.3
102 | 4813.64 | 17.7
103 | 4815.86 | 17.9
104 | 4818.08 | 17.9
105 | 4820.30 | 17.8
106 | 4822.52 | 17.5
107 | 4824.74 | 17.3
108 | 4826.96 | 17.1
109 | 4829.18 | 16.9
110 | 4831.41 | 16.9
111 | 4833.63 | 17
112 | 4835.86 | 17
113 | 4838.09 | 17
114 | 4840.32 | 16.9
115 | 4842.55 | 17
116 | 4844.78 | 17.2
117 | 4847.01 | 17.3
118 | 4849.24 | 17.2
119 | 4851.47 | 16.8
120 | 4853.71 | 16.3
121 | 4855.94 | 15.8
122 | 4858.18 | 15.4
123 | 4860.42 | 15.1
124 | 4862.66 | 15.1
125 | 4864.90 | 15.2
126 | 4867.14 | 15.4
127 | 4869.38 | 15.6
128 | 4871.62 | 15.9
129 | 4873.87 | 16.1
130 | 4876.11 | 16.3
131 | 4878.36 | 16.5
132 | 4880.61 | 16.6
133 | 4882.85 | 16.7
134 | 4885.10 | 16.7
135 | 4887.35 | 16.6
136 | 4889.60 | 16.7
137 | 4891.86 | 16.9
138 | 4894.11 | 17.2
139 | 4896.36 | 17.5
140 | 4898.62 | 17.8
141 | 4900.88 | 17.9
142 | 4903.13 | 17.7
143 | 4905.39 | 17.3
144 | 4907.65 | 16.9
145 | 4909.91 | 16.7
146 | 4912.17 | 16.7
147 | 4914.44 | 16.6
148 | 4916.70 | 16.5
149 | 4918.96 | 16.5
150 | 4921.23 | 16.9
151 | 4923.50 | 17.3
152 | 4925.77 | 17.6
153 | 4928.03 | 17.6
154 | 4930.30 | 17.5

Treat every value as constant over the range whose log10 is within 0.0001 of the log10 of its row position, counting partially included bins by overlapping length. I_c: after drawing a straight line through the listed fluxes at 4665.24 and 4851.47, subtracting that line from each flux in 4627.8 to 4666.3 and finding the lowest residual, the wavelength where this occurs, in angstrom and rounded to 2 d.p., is 4645.94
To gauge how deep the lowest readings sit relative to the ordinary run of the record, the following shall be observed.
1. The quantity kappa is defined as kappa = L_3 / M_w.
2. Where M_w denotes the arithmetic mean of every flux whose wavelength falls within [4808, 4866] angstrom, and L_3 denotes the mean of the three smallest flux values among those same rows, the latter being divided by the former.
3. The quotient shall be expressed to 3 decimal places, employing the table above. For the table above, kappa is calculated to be 0.899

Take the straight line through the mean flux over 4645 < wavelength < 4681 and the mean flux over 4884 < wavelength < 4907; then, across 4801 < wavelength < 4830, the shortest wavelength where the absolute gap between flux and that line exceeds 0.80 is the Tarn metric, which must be 4813.64 angstrom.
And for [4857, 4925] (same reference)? 4858.18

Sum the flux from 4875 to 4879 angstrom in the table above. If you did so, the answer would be 32.8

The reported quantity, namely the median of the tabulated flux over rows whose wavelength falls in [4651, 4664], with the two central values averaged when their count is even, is 15.9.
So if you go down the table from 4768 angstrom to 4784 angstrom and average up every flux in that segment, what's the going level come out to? 17.0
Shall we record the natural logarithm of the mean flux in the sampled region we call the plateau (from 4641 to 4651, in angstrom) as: 2.72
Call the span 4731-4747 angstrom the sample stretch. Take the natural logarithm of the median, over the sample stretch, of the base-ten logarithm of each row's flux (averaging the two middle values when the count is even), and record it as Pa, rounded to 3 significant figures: 0.211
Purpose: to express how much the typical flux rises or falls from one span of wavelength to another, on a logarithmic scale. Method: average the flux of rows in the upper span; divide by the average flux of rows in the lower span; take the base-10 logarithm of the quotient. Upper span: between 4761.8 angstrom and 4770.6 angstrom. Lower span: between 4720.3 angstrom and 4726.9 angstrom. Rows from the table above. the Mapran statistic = -0.016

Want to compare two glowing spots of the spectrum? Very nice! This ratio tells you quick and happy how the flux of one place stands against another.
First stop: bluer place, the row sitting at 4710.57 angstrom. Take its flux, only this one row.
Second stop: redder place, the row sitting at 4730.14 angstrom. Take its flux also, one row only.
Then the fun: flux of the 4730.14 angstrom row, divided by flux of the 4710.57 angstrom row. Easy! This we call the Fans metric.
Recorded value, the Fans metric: 1.03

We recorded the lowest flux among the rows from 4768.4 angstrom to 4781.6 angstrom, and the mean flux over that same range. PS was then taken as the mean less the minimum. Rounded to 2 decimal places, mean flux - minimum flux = 0.52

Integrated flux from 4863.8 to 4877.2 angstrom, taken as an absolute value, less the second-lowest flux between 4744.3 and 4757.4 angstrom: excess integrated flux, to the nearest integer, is 194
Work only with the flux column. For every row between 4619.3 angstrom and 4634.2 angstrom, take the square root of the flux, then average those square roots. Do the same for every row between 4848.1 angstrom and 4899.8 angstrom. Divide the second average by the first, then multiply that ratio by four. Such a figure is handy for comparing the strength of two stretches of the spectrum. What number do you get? 3.91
